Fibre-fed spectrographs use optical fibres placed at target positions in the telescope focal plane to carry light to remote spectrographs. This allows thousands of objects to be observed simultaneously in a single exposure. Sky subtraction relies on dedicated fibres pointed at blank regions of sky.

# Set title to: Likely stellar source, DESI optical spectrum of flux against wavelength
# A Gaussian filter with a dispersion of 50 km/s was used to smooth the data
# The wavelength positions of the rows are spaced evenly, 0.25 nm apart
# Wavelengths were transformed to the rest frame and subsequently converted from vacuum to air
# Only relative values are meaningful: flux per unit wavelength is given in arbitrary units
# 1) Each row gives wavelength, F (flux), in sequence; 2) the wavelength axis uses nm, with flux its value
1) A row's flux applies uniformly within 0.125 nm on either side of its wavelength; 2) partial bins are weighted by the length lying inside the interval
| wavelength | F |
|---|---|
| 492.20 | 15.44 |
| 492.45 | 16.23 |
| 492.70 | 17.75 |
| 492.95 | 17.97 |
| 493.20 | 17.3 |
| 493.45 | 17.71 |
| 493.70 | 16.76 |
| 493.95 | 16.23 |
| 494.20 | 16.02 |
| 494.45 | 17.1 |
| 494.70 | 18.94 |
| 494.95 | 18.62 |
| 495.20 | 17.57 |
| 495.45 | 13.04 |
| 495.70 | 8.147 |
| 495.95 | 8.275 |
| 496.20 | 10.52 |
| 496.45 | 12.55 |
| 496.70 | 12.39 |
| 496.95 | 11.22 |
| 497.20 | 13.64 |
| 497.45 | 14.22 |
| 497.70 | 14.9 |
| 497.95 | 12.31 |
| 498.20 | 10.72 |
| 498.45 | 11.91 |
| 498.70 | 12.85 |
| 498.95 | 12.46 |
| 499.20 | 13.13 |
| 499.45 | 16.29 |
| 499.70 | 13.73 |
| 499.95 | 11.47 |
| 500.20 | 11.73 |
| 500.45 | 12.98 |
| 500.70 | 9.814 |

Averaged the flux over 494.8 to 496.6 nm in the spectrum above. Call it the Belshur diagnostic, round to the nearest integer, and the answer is 13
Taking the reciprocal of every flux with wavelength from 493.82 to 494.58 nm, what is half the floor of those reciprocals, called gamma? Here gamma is 0.029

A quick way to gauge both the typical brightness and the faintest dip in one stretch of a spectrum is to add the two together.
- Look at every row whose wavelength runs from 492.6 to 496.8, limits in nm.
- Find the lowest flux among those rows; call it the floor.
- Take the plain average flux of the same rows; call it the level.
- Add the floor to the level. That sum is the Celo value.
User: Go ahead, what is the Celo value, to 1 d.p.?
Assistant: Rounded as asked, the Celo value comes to 23.3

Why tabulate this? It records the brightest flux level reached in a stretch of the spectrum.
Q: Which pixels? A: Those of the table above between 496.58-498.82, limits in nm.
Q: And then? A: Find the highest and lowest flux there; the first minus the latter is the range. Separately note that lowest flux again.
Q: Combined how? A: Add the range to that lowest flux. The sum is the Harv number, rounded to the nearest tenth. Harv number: 14.9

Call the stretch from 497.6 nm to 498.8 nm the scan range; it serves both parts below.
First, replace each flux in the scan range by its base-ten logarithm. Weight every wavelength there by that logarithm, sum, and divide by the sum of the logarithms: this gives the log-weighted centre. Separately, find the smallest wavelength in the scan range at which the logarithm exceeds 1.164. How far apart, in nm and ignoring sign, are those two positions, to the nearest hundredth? 0.49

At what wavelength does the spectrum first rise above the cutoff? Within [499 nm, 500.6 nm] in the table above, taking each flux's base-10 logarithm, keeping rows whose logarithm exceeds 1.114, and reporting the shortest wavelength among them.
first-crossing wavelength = 499.20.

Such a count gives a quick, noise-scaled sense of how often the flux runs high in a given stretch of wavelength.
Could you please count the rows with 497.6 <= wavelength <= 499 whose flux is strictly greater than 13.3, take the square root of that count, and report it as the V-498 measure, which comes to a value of 1.0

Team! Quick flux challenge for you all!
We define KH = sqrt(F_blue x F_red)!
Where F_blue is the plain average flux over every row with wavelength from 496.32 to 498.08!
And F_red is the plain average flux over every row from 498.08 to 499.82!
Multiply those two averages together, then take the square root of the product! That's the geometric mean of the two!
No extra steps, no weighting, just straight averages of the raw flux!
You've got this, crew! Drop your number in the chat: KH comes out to 13.0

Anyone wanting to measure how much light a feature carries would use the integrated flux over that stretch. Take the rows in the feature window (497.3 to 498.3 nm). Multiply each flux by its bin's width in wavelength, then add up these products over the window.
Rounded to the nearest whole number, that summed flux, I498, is 13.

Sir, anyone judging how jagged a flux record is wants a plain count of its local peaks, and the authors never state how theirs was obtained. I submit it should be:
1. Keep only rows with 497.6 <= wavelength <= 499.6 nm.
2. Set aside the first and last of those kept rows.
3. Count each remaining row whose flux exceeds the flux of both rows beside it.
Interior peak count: 1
